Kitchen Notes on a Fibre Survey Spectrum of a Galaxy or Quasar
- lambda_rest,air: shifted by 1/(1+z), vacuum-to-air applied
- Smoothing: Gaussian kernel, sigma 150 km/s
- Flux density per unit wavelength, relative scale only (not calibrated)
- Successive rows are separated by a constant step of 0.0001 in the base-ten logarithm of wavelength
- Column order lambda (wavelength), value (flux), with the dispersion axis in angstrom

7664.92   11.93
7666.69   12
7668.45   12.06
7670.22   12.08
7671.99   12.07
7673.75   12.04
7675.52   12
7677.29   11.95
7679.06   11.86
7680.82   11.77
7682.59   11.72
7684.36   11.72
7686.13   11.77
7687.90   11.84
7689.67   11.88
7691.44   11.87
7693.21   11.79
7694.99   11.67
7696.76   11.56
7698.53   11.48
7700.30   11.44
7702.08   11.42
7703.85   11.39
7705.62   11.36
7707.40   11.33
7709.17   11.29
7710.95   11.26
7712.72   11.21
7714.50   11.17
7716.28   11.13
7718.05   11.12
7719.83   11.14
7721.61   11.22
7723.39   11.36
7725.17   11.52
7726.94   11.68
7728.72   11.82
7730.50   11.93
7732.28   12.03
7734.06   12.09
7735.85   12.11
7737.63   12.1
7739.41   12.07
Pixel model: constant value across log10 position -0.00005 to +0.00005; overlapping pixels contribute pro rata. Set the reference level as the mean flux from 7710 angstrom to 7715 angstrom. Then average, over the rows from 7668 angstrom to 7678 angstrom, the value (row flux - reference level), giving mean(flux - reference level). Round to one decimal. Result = 0.8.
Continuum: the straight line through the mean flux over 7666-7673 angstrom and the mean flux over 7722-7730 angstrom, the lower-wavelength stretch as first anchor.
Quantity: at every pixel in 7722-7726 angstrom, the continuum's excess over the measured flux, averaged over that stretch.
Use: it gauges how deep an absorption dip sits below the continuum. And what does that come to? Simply 0.2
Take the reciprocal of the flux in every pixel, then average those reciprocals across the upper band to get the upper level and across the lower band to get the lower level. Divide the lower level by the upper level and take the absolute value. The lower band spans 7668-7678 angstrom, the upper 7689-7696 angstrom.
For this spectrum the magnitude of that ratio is 0.98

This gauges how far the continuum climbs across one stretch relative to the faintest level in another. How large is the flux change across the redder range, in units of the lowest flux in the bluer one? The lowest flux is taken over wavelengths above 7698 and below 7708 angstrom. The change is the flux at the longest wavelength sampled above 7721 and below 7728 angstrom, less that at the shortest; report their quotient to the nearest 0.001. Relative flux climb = 0.041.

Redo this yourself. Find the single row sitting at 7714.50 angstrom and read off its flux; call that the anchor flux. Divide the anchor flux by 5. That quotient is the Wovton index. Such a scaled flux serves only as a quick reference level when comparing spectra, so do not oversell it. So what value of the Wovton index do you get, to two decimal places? 2.23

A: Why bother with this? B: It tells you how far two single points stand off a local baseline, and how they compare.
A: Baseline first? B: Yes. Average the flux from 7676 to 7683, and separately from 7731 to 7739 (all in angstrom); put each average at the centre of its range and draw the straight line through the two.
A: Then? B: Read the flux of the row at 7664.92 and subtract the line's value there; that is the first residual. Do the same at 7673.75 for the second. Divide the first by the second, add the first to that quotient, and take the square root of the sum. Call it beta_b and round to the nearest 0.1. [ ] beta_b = 0.9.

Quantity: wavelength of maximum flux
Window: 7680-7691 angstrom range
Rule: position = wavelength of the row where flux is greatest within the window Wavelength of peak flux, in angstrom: 7689.67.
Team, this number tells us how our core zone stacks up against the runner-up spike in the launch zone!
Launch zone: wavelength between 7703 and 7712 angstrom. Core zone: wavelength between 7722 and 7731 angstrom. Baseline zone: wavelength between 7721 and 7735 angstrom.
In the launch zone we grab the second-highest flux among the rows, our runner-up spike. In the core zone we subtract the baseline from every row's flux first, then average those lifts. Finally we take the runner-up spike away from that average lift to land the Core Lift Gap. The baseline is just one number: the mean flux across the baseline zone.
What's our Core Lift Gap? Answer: -11.4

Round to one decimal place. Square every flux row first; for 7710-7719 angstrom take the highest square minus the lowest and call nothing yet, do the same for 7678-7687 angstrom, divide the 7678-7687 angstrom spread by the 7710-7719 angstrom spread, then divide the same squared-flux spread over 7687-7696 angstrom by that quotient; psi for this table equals 4.7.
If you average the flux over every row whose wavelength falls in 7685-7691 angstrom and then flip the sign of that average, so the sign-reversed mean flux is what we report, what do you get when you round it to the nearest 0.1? -11.8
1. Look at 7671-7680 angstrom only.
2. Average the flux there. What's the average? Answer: 12.0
